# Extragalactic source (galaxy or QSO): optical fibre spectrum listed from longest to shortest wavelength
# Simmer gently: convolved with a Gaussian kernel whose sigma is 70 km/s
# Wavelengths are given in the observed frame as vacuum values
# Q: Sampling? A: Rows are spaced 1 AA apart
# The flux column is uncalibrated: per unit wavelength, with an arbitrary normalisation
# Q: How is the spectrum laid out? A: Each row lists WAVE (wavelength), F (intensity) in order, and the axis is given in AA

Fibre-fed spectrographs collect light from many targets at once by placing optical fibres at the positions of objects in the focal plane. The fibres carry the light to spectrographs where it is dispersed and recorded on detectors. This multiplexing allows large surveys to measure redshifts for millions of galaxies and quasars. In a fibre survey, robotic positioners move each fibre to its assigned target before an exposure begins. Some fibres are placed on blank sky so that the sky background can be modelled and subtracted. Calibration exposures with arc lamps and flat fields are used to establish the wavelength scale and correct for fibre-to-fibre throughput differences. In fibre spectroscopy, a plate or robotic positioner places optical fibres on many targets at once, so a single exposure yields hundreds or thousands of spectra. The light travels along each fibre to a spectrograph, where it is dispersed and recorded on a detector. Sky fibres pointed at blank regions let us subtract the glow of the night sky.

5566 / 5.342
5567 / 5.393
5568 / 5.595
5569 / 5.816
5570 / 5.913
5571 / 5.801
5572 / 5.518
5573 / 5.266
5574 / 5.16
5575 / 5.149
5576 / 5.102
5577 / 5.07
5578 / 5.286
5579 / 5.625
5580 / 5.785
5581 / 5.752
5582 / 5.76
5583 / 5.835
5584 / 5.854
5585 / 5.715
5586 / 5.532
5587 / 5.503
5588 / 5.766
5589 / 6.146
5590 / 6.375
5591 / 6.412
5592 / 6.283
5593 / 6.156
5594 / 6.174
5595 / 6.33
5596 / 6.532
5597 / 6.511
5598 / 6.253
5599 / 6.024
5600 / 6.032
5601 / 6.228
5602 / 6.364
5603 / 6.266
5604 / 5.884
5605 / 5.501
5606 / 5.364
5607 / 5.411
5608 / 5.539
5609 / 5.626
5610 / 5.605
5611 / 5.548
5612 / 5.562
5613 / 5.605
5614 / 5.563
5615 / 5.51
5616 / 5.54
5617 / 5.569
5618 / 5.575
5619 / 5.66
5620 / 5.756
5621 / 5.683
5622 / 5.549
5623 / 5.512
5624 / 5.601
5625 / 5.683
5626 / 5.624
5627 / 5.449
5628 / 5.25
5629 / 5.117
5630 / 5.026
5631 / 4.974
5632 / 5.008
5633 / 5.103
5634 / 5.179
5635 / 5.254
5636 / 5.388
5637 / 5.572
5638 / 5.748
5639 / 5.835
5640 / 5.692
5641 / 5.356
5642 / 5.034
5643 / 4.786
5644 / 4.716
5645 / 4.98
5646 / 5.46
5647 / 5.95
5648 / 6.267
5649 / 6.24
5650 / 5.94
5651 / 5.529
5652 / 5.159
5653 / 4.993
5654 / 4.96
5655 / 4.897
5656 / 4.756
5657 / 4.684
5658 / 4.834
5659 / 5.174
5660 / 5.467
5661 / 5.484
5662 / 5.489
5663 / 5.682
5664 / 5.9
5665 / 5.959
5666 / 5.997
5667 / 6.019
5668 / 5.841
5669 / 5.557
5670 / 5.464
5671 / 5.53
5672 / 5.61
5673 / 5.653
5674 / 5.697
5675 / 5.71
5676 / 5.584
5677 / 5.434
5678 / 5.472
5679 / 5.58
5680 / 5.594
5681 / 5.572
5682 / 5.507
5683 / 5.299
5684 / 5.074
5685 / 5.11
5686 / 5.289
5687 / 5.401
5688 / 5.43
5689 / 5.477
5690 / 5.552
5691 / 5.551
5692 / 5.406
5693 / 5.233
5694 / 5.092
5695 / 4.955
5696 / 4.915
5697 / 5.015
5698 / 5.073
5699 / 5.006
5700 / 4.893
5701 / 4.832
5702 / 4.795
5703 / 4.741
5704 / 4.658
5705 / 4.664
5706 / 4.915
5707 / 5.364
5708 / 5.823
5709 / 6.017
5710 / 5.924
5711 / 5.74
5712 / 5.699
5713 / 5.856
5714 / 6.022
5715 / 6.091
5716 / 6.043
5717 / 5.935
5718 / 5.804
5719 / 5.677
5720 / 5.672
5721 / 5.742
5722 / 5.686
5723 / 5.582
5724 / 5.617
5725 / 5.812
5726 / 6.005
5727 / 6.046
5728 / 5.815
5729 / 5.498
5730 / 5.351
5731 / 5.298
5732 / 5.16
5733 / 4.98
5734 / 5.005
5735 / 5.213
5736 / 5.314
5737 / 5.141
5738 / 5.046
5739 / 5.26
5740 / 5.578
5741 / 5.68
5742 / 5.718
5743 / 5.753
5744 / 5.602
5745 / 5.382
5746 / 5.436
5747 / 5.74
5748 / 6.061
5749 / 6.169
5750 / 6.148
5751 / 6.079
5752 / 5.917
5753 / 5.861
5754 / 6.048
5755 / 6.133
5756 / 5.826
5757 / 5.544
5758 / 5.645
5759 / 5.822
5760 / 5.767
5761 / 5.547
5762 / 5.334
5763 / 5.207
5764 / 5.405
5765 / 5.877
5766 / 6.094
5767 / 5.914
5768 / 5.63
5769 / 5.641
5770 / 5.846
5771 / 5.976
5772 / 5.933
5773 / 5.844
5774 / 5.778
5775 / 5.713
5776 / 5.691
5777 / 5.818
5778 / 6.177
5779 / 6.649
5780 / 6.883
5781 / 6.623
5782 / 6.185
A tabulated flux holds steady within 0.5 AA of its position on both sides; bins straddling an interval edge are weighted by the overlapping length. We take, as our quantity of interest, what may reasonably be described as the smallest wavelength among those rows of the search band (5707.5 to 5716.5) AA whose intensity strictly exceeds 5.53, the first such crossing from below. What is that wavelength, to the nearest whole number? 5708 AA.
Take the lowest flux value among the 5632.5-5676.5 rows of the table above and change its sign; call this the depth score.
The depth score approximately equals -4.7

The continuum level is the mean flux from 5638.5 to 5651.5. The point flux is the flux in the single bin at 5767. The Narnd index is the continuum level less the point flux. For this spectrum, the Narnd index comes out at -0.4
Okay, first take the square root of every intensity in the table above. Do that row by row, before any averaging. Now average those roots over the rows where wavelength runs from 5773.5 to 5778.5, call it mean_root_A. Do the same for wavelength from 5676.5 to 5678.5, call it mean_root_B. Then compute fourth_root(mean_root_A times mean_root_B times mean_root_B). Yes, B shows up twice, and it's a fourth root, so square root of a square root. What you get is 1.905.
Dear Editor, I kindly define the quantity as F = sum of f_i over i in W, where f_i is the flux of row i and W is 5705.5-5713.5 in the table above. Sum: 45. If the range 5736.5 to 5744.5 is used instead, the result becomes 44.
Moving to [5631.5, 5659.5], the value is 148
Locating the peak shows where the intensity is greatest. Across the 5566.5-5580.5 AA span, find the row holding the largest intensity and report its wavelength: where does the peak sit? 5570 AA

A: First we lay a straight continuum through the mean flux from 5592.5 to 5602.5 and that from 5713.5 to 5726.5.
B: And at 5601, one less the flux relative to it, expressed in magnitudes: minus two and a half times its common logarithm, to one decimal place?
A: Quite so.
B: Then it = 6.2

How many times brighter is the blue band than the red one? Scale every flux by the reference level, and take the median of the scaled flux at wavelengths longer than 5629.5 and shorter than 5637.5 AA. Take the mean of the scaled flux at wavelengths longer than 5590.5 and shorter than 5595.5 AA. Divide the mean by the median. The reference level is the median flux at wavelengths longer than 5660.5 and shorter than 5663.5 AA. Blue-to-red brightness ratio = 1.22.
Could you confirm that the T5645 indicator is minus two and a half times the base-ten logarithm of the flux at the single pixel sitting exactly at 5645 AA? -1.74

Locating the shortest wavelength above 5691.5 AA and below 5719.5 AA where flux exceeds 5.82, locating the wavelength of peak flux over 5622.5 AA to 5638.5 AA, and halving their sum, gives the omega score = 5673.0 AA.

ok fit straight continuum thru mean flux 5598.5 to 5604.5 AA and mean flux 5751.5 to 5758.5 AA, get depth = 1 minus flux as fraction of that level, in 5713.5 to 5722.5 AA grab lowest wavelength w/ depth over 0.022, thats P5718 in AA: 5719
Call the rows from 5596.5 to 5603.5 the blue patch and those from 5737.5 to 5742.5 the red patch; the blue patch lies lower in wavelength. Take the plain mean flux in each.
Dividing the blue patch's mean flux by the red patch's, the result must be 1.14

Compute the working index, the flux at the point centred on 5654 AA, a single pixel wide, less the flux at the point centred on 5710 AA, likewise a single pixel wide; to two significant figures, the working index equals -0.96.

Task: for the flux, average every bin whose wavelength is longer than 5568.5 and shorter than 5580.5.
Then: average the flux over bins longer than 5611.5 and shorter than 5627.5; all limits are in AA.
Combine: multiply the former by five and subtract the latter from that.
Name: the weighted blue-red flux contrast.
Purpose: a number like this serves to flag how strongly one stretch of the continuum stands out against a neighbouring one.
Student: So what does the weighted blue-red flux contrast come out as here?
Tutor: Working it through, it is 21.7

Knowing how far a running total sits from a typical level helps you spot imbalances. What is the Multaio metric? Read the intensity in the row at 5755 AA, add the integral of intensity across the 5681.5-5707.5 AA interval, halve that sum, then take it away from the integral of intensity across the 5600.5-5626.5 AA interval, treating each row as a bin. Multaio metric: 78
